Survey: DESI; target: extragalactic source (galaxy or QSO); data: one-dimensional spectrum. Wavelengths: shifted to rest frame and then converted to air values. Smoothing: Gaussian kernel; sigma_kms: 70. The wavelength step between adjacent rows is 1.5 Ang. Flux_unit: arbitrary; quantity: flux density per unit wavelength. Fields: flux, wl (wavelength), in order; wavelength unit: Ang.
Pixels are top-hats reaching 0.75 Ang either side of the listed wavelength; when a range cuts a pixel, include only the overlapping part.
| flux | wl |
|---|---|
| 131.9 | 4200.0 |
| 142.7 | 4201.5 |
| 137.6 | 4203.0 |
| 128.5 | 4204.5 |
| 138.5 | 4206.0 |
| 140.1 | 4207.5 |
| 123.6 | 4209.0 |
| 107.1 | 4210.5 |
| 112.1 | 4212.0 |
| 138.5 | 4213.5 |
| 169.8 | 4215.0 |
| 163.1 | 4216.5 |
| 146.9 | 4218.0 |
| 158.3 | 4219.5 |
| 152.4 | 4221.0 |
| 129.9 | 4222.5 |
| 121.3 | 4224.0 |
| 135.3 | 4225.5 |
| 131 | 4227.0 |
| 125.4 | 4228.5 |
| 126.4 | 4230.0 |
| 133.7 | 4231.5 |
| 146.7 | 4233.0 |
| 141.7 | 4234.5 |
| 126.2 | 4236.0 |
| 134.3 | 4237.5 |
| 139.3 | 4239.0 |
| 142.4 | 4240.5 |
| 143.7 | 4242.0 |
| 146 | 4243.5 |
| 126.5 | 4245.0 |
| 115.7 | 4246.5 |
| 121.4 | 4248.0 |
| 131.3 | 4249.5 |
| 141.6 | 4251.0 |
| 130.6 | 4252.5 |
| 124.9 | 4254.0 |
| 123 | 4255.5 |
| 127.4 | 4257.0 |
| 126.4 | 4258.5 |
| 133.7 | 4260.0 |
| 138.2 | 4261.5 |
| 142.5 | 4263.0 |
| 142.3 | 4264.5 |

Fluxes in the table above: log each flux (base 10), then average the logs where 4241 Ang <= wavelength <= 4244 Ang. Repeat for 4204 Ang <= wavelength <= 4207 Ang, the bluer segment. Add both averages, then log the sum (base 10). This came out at 0.632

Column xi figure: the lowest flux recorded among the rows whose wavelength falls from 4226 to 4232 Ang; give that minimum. 125.4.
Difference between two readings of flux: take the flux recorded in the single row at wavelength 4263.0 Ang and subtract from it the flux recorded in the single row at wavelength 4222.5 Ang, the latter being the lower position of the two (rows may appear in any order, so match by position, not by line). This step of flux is 13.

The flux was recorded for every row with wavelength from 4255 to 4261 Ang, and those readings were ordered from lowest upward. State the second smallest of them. 126.4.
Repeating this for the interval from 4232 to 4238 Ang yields 134.3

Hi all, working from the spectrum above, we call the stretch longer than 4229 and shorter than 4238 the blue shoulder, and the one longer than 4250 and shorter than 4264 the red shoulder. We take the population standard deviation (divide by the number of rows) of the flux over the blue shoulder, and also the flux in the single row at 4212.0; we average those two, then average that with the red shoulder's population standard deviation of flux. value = 33.3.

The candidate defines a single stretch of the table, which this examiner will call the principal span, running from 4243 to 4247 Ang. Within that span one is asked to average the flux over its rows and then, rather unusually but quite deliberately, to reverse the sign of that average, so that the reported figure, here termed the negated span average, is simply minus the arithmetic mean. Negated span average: -129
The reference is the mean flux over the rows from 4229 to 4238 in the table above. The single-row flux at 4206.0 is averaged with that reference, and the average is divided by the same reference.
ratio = 1.01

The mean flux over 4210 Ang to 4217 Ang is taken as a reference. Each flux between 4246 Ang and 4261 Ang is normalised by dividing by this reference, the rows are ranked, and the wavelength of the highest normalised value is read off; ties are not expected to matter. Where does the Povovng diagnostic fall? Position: 4251.0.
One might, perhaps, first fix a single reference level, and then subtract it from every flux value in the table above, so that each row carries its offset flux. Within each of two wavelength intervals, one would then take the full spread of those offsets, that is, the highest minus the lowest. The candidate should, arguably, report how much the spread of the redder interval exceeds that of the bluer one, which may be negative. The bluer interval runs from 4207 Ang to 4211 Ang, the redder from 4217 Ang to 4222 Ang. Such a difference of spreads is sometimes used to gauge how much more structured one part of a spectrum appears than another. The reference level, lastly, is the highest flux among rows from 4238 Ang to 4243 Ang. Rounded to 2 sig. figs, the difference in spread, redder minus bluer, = -22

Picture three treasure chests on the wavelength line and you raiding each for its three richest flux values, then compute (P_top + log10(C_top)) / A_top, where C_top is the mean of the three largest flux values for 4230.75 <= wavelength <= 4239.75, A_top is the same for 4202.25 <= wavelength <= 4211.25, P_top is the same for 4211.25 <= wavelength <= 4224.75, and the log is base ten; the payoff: 1.20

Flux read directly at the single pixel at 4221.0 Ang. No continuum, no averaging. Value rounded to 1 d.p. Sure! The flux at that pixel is 152.4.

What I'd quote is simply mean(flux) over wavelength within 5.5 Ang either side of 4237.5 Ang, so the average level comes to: 139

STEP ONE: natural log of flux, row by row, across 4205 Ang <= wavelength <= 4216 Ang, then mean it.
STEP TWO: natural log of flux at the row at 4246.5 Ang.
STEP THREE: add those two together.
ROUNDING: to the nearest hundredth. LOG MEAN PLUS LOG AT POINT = 9.63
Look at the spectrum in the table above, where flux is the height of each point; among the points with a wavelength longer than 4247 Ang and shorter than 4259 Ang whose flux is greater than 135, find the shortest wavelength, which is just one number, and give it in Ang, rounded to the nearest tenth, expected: 4251.0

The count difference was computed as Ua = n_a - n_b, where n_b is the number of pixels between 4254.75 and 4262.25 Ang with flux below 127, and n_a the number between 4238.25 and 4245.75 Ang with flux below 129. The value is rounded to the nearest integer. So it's -1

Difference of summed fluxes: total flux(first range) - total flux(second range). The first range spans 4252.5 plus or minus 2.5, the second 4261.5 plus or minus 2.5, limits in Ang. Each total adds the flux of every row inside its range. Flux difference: -17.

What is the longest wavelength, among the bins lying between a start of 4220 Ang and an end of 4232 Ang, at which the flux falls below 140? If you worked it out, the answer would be 4231.5 Ang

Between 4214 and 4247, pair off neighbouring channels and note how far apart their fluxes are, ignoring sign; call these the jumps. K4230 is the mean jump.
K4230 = 9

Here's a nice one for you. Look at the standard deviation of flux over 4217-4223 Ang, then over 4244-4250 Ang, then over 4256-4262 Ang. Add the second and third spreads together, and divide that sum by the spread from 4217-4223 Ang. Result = 1.0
